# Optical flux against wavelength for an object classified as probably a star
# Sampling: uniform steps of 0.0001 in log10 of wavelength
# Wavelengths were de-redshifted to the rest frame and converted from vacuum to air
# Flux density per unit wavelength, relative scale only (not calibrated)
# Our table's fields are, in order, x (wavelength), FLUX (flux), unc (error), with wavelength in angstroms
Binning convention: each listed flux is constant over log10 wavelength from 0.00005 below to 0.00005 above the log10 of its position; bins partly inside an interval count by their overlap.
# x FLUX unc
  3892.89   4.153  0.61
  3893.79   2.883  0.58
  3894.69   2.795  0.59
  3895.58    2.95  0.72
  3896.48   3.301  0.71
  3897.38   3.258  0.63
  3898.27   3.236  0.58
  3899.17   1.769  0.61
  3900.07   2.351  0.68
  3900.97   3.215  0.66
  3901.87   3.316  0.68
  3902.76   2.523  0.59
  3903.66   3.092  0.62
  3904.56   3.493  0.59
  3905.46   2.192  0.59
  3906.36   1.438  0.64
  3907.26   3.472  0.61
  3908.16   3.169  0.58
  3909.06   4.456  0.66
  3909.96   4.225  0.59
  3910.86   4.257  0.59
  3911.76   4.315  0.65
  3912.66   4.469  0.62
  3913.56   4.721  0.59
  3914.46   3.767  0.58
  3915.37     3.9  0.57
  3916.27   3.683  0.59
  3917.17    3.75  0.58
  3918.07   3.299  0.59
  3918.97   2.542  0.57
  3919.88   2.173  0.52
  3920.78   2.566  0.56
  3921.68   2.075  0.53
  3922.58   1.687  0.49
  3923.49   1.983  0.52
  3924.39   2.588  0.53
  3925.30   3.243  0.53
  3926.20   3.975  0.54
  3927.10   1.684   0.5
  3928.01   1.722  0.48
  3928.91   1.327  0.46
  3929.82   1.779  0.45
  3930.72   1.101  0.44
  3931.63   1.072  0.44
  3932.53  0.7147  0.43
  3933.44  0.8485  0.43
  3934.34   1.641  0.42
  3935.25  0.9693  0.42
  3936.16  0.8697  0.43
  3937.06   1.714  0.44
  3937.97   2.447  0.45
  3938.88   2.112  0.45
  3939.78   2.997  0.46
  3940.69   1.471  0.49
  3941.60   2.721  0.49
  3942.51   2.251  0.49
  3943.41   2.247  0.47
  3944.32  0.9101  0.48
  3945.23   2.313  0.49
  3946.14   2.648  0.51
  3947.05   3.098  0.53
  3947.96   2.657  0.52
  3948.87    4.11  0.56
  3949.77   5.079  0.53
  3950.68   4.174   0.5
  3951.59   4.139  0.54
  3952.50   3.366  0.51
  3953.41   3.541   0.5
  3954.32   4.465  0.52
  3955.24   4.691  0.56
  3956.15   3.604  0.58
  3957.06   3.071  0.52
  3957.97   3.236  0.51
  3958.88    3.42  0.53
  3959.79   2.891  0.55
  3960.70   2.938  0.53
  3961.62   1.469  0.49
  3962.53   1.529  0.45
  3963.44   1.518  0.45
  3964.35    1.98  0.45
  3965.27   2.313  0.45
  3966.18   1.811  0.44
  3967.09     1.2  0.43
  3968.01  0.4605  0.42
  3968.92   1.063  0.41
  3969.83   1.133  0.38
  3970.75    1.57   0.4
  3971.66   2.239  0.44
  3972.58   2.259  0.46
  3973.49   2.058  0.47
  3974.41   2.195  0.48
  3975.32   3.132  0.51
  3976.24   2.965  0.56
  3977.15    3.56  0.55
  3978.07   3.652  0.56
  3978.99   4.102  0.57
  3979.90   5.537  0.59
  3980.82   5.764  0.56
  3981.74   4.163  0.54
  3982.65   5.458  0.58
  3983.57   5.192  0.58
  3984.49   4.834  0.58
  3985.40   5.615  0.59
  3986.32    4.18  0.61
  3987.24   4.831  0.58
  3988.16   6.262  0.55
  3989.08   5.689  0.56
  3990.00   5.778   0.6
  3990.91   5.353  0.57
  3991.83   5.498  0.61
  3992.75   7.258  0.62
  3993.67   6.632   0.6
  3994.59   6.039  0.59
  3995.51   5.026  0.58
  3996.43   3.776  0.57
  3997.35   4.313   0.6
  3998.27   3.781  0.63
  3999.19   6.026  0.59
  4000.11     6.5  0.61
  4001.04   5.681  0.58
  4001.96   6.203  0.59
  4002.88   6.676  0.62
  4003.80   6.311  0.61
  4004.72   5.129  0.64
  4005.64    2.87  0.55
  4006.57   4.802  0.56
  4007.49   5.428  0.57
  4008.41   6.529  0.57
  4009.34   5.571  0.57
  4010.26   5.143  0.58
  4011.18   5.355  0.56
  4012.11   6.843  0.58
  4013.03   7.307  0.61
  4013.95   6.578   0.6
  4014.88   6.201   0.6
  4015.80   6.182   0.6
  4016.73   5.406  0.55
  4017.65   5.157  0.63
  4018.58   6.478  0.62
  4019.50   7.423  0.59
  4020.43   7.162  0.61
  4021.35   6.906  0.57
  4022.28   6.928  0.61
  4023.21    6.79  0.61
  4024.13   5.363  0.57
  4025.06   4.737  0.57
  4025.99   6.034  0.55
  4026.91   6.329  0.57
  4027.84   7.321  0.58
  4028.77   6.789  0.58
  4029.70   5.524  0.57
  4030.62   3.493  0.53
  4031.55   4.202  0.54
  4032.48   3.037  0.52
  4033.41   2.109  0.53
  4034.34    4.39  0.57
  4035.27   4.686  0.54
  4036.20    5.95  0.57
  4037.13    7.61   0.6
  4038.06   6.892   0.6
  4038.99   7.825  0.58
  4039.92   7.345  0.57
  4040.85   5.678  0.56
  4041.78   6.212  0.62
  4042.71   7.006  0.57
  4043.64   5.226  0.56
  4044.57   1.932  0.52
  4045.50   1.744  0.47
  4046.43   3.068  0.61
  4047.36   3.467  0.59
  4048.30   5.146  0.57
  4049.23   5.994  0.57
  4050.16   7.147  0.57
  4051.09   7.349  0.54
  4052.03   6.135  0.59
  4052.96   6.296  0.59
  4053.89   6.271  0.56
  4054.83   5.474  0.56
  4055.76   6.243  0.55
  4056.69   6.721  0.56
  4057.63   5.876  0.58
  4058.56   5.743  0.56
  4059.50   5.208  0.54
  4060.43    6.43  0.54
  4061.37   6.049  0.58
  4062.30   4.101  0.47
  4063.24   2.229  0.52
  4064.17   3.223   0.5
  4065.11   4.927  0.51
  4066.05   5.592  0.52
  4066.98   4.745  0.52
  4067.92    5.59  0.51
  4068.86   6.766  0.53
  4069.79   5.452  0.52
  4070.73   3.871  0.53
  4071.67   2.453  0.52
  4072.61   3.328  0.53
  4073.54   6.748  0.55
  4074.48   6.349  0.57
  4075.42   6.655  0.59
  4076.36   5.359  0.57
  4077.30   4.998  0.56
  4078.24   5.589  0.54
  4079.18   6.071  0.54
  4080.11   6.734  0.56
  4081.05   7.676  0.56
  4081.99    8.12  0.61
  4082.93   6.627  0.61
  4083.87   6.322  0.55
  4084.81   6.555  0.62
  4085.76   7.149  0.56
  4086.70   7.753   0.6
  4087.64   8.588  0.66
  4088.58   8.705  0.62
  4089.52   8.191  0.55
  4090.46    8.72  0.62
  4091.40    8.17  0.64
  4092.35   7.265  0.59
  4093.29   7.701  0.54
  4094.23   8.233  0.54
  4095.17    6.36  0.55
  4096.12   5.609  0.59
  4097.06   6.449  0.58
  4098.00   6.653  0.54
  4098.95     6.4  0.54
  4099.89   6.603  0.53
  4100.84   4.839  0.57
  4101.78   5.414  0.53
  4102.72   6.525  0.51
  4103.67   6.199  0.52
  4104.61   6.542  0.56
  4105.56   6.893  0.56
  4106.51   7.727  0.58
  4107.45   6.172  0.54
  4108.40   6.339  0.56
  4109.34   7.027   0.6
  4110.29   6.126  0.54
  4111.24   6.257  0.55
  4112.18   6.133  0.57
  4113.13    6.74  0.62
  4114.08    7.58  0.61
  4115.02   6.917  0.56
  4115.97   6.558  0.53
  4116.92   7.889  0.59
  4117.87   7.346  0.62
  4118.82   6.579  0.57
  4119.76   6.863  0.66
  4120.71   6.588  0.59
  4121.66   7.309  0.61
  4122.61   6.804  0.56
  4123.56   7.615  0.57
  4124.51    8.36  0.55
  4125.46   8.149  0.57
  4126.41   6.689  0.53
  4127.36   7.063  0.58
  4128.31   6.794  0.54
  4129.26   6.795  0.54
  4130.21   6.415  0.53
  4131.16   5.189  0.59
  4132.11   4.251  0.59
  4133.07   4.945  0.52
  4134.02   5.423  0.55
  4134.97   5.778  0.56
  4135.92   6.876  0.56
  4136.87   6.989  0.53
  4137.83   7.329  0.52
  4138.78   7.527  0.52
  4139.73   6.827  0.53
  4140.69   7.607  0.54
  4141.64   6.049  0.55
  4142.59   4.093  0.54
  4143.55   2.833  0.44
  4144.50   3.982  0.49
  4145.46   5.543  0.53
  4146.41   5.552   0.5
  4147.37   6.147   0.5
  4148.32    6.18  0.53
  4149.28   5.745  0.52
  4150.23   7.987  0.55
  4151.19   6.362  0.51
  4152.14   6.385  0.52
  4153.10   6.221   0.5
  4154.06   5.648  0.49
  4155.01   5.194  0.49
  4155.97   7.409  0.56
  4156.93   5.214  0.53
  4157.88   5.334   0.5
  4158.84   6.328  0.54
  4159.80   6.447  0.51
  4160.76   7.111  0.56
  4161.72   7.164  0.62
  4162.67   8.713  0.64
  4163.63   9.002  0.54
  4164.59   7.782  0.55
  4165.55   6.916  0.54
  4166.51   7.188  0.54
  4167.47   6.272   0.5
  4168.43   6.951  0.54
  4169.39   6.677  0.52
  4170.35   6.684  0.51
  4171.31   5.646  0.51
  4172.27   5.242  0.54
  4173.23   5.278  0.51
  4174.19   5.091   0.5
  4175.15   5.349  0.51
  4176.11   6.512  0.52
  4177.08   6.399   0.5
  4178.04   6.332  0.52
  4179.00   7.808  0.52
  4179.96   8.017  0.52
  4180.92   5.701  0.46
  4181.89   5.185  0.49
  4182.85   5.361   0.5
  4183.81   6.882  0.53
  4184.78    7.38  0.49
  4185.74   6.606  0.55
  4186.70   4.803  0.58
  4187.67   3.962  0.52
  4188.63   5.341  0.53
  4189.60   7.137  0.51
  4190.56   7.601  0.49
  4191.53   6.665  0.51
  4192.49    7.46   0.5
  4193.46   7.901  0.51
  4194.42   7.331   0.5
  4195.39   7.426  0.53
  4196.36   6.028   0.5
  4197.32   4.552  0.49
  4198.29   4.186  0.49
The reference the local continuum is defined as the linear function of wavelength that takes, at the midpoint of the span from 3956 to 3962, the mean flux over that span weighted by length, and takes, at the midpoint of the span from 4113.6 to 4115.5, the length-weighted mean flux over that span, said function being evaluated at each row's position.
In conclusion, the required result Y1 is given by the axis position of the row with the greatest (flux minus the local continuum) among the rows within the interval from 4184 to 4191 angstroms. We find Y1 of 4190.56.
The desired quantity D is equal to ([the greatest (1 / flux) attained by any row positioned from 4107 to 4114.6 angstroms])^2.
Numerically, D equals 0.03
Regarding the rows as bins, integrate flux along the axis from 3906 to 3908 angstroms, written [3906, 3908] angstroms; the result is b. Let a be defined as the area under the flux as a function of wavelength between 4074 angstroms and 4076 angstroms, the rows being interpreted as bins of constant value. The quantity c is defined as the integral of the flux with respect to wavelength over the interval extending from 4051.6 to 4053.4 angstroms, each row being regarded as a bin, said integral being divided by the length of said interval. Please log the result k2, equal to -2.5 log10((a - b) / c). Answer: -0.2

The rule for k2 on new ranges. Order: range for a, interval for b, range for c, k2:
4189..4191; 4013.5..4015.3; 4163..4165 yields 1.1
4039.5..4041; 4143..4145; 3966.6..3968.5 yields -1.4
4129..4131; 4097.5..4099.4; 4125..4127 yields 3.3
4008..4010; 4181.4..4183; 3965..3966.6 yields -0.6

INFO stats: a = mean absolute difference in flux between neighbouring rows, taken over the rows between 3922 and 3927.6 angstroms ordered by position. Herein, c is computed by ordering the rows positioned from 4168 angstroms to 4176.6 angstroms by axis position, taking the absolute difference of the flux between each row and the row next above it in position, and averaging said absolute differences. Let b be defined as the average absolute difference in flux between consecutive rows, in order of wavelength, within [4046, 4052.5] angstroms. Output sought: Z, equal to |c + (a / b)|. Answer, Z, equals 1.4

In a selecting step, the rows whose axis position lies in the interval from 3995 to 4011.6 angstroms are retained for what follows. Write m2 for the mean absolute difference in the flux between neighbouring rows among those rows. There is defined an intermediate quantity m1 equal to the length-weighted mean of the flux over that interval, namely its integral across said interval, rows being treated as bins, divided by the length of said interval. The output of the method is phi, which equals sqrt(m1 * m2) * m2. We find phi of 2.1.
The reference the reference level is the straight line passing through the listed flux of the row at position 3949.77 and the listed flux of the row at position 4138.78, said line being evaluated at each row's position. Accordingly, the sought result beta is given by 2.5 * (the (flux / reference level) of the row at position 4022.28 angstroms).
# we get 2.88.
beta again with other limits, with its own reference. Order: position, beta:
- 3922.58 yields 0.89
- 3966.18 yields 0.86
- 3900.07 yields 1.33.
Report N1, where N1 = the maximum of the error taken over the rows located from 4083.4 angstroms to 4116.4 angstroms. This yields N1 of 0.66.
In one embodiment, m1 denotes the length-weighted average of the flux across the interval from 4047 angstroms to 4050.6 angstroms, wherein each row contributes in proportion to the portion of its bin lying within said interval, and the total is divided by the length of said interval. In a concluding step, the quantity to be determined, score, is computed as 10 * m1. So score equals 55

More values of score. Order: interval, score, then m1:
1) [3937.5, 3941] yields 23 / 2.3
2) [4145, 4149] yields 59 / 5.9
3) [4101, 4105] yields 61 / 6.1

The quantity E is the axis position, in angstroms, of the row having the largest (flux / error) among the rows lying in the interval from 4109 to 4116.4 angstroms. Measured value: 4114.08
